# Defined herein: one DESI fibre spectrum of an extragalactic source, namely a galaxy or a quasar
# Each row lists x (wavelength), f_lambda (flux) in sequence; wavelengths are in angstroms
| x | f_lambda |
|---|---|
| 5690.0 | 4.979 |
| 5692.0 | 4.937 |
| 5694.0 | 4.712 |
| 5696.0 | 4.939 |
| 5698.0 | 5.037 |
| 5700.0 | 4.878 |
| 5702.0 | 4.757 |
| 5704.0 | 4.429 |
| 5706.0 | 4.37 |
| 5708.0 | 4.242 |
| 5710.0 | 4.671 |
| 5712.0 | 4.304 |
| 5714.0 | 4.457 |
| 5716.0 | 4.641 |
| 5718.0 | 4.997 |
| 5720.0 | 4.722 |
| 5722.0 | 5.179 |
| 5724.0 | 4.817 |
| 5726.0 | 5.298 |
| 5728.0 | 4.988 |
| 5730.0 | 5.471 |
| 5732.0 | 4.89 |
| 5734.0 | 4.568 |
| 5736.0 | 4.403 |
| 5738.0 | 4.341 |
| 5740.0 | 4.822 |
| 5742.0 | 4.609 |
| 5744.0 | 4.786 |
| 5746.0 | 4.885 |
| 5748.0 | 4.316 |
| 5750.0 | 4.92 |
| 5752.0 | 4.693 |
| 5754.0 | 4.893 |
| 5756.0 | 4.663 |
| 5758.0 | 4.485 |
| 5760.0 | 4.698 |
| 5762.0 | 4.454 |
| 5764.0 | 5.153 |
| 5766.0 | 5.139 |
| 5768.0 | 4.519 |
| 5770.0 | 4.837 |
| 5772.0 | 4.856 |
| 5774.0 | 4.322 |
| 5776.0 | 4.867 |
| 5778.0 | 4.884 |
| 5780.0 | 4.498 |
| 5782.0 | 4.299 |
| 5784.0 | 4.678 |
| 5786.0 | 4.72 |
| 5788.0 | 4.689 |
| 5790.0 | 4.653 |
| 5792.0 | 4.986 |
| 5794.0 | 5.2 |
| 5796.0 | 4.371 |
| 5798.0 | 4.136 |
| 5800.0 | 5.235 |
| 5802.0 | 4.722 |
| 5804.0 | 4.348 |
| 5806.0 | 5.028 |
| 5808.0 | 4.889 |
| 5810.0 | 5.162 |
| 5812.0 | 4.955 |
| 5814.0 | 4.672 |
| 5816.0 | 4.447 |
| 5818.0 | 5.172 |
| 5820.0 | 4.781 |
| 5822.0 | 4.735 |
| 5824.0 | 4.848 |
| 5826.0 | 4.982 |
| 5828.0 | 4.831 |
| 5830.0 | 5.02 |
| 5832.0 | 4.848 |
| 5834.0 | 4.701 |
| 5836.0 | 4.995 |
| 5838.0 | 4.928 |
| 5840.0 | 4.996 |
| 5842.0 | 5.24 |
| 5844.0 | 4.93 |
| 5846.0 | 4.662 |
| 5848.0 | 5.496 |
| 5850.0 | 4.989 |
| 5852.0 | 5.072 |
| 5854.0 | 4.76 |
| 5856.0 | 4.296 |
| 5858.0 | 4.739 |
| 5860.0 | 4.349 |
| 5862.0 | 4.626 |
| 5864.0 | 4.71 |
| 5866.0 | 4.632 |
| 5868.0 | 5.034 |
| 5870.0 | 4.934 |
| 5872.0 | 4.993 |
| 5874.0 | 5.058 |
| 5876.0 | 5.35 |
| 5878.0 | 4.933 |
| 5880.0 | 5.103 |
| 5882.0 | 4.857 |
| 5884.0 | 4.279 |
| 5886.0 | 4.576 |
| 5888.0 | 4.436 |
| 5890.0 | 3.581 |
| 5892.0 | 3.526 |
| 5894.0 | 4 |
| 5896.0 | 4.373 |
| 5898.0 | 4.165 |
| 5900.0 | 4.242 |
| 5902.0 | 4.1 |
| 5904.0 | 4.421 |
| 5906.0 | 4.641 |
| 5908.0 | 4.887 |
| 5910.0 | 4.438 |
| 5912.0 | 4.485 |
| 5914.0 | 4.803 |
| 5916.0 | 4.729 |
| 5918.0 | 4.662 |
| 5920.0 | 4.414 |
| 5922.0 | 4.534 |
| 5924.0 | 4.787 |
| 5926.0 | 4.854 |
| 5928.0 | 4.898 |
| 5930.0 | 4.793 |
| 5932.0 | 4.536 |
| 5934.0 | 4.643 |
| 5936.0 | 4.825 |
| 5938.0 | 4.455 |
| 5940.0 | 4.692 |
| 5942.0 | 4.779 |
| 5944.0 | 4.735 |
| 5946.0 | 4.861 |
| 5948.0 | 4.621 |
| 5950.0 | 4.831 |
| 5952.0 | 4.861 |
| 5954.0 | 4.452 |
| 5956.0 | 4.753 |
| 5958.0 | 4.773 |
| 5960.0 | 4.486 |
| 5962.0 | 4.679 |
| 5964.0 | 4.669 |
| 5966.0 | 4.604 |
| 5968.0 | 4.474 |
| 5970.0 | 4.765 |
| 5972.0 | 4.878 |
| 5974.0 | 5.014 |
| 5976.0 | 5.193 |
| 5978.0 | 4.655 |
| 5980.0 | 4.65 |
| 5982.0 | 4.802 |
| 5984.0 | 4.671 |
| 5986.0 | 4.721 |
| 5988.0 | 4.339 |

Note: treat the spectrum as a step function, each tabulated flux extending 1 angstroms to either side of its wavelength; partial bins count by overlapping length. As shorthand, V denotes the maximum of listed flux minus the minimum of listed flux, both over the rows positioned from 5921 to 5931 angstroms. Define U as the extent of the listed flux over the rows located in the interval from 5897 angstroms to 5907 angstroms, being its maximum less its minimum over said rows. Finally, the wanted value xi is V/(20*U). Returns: 0.034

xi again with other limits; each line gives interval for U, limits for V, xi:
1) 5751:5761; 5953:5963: 0.039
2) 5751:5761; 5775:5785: 0.072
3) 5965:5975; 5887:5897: 0.084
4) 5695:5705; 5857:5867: 0.032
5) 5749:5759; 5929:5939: 0.043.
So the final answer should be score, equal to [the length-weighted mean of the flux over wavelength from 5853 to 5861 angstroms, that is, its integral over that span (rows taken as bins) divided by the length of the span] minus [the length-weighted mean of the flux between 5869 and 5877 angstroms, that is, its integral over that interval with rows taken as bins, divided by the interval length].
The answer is -0.55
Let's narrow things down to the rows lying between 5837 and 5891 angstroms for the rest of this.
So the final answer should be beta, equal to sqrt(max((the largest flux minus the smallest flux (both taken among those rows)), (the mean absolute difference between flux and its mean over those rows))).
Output 1.38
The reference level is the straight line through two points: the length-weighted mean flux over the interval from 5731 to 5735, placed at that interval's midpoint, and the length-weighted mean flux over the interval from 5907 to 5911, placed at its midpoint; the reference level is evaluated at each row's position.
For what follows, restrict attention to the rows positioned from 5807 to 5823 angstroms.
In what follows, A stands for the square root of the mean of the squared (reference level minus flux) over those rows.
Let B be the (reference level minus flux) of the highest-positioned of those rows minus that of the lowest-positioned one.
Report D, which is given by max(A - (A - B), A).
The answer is 0.28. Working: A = 0.28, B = 0.1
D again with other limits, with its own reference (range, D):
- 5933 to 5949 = 0.13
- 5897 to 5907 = 0.40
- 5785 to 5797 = 0.35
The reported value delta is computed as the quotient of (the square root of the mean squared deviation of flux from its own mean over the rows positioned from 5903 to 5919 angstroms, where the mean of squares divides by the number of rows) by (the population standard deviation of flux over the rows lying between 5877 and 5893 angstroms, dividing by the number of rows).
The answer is 0.3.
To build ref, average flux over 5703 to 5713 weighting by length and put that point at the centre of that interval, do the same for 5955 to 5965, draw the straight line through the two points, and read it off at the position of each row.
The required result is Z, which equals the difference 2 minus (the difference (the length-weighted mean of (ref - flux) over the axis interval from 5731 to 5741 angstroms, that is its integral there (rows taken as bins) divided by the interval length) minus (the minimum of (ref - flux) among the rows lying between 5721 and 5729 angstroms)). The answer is 1.3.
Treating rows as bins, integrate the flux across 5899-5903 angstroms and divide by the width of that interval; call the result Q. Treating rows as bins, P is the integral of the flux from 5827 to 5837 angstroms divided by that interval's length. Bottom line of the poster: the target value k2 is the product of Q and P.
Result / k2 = 20.4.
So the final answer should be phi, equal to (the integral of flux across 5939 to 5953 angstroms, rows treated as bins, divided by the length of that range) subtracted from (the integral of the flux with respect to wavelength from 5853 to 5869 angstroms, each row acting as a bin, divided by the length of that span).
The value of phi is -0.13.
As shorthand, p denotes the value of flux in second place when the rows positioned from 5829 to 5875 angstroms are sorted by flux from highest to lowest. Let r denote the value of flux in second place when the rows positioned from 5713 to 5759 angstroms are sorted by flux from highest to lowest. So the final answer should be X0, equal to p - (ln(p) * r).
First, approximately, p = 5.24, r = 5.298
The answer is -3.54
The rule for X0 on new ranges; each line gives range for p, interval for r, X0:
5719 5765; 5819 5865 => -3.44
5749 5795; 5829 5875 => -3.44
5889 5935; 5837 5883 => -3.60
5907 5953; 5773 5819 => -3.36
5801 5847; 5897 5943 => -2.86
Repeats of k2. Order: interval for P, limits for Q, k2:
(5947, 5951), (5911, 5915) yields 21.9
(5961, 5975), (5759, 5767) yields 23.0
